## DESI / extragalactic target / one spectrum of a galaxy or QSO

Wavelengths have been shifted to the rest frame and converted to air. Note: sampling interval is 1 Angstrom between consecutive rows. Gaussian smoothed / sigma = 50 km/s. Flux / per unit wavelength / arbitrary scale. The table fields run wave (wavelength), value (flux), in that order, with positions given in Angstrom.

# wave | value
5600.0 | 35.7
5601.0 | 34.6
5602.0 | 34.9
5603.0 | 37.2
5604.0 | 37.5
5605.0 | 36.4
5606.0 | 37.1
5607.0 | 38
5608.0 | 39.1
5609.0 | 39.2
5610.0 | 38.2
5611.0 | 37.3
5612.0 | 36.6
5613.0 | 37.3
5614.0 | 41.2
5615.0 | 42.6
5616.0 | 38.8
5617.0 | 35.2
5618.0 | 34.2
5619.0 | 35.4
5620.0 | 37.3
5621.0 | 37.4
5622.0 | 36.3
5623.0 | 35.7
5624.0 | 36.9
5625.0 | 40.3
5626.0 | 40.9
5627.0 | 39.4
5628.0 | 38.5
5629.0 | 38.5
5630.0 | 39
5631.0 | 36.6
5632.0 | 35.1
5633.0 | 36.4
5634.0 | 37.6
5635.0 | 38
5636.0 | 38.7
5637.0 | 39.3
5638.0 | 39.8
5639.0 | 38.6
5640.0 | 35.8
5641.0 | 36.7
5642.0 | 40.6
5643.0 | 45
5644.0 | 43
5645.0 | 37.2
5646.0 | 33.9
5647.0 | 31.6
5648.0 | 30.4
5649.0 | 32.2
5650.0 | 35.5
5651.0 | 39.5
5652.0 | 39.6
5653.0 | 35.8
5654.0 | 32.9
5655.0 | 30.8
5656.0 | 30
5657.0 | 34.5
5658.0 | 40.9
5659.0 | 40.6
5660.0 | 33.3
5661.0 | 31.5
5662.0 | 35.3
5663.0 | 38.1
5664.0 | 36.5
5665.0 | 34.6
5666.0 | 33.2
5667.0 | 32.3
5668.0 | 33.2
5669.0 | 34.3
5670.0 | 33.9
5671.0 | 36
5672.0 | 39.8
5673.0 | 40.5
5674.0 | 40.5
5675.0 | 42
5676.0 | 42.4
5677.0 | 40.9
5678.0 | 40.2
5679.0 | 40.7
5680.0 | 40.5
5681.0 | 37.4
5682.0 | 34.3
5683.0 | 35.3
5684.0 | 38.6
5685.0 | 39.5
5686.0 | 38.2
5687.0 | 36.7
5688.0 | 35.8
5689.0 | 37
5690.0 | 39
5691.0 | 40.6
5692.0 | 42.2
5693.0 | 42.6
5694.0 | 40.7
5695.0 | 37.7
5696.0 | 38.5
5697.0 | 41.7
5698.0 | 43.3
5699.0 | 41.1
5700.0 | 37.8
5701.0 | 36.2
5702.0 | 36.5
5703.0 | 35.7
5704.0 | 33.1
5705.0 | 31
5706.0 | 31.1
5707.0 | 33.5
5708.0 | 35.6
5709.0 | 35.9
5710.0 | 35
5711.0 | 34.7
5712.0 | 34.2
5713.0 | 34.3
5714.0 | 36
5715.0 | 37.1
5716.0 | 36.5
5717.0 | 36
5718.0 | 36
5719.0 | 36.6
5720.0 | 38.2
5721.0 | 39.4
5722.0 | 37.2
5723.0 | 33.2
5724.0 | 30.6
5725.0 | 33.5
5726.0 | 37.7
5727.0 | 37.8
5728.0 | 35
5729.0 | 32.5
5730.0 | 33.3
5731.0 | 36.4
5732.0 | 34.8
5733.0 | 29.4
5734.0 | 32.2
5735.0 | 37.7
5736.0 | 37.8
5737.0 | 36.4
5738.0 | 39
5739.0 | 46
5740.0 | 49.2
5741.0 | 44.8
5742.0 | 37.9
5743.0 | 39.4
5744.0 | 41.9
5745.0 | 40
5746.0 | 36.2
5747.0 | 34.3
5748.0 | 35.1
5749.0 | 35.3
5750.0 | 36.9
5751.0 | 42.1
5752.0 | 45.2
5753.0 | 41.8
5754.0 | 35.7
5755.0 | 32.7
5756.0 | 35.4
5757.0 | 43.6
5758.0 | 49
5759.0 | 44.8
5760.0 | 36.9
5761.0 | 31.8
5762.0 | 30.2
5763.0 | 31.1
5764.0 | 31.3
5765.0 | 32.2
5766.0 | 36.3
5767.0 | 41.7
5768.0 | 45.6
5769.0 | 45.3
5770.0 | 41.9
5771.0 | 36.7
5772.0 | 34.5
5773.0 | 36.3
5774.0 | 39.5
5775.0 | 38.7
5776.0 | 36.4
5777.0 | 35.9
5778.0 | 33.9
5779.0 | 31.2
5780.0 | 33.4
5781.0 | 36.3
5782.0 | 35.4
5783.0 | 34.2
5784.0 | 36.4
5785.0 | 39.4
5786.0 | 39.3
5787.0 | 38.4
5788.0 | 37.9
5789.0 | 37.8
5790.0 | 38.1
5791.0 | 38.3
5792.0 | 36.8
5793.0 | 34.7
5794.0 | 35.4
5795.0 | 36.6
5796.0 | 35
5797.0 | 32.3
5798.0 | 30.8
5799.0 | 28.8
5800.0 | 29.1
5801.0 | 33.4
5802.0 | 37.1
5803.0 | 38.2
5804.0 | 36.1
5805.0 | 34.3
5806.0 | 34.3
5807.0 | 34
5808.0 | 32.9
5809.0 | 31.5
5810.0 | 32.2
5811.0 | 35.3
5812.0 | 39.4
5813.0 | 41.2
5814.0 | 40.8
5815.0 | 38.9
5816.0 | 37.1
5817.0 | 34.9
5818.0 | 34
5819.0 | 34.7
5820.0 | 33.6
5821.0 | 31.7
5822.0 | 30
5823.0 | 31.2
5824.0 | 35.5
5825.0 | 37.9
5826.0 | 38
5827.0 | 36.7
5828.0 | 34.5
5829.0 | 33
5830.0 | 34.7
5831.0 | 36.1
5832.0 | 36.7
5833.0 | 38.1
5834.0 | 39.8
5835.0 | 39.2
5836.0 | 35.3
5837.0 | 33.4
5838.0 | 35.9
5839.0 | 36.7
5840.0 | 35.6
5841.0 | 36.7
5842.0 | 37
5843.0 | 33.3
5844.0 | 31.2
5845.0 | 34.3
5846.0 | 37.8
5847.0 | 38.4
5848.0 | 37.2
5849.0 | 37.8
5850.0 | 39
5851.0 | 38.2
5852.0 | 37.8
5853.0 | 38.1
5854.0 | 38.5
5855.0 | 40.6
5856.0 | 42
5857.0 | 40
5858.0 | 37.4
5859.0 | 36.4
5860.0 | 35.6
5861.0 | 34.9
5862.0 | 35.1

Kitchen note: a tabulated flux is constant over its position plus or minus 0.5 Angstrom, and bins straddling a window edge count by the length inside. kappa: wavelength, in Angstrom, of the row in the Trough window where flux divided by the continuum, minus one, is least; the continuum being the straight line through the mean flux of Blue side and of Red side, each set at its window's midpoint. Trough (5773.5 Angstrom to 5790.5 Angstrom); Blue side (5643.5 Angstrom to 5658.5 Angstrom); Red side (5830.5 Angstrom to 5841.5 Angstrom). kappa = 5779.0 Angstrom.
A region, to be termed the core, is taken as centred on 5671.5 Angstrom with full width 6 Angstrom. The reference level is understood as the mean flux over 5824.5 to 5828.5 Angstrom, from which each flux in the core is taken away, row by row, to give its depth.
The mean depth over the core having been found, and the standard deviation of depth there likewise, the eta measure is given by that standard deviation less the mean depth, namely 4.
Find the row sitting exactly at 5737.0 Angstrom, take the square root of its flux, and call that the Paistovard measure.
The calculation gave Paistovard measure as 6.03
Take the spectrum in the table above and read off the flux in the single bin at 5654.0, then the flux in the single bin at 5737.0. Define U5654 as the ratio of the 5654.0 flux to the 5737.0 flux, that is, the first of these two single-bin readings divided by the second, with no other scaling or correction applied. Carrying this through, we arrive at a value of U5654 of 0.90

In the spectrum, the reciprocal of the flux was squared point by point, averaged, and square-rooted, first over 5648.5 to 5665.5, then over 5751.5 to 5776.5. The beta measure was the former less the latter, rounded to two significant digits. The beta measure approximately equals 0.0017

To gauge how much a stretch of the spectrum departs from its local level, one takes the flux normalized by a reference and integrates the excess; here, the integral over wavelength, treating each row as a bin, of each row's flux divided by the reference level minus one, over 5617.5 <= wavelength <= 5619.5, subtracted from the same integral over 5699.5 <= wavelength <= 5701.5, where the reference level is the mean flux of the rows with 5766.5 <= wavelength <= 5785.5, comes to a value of 0.12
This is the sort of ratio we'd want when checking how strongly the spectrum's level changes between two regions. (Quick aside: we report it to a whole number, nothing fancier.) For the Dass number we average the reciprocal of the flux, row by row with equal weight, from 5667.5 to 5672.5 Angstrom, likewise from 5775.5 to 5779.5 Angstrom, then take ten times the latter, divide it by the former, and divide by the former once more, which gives 364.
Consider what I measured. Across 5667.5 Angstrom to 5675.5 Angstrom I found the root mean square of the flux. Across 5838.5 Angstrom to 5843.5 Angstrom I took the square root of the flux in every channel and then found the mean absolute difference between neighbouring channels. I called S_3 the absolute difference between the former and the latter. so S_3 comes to 37.5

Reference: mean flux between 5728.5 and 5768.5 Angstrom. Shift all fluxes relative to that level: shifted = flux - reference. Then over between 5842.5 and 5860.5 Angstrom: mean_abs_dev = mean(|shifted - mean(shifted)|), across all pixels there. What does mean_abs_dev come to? 1.8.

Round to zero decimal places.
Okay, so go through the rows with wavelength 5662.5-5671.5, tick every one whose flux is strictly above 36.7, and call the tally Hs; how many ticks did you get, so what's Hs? 1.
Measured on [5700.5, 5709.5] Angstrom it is 0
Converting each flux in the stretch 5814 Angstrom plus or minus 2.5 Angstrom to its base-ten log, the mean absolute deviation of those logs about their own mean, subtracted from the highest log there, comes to 1.60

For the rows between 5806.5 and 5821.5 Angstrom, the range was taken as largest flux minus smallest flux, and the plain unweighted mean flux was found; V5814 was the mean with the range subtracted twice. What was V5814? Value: 16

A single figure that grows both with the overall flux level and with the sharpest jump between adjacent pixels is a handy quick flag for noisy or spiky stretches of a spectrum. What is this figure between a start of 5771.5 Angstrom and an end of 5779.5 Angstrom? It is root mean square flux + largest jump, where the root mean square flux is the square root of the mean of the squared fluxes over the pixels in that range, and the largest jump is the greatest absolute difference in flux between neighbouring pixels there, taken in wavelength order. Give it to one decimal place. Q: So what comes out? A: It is 39.1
